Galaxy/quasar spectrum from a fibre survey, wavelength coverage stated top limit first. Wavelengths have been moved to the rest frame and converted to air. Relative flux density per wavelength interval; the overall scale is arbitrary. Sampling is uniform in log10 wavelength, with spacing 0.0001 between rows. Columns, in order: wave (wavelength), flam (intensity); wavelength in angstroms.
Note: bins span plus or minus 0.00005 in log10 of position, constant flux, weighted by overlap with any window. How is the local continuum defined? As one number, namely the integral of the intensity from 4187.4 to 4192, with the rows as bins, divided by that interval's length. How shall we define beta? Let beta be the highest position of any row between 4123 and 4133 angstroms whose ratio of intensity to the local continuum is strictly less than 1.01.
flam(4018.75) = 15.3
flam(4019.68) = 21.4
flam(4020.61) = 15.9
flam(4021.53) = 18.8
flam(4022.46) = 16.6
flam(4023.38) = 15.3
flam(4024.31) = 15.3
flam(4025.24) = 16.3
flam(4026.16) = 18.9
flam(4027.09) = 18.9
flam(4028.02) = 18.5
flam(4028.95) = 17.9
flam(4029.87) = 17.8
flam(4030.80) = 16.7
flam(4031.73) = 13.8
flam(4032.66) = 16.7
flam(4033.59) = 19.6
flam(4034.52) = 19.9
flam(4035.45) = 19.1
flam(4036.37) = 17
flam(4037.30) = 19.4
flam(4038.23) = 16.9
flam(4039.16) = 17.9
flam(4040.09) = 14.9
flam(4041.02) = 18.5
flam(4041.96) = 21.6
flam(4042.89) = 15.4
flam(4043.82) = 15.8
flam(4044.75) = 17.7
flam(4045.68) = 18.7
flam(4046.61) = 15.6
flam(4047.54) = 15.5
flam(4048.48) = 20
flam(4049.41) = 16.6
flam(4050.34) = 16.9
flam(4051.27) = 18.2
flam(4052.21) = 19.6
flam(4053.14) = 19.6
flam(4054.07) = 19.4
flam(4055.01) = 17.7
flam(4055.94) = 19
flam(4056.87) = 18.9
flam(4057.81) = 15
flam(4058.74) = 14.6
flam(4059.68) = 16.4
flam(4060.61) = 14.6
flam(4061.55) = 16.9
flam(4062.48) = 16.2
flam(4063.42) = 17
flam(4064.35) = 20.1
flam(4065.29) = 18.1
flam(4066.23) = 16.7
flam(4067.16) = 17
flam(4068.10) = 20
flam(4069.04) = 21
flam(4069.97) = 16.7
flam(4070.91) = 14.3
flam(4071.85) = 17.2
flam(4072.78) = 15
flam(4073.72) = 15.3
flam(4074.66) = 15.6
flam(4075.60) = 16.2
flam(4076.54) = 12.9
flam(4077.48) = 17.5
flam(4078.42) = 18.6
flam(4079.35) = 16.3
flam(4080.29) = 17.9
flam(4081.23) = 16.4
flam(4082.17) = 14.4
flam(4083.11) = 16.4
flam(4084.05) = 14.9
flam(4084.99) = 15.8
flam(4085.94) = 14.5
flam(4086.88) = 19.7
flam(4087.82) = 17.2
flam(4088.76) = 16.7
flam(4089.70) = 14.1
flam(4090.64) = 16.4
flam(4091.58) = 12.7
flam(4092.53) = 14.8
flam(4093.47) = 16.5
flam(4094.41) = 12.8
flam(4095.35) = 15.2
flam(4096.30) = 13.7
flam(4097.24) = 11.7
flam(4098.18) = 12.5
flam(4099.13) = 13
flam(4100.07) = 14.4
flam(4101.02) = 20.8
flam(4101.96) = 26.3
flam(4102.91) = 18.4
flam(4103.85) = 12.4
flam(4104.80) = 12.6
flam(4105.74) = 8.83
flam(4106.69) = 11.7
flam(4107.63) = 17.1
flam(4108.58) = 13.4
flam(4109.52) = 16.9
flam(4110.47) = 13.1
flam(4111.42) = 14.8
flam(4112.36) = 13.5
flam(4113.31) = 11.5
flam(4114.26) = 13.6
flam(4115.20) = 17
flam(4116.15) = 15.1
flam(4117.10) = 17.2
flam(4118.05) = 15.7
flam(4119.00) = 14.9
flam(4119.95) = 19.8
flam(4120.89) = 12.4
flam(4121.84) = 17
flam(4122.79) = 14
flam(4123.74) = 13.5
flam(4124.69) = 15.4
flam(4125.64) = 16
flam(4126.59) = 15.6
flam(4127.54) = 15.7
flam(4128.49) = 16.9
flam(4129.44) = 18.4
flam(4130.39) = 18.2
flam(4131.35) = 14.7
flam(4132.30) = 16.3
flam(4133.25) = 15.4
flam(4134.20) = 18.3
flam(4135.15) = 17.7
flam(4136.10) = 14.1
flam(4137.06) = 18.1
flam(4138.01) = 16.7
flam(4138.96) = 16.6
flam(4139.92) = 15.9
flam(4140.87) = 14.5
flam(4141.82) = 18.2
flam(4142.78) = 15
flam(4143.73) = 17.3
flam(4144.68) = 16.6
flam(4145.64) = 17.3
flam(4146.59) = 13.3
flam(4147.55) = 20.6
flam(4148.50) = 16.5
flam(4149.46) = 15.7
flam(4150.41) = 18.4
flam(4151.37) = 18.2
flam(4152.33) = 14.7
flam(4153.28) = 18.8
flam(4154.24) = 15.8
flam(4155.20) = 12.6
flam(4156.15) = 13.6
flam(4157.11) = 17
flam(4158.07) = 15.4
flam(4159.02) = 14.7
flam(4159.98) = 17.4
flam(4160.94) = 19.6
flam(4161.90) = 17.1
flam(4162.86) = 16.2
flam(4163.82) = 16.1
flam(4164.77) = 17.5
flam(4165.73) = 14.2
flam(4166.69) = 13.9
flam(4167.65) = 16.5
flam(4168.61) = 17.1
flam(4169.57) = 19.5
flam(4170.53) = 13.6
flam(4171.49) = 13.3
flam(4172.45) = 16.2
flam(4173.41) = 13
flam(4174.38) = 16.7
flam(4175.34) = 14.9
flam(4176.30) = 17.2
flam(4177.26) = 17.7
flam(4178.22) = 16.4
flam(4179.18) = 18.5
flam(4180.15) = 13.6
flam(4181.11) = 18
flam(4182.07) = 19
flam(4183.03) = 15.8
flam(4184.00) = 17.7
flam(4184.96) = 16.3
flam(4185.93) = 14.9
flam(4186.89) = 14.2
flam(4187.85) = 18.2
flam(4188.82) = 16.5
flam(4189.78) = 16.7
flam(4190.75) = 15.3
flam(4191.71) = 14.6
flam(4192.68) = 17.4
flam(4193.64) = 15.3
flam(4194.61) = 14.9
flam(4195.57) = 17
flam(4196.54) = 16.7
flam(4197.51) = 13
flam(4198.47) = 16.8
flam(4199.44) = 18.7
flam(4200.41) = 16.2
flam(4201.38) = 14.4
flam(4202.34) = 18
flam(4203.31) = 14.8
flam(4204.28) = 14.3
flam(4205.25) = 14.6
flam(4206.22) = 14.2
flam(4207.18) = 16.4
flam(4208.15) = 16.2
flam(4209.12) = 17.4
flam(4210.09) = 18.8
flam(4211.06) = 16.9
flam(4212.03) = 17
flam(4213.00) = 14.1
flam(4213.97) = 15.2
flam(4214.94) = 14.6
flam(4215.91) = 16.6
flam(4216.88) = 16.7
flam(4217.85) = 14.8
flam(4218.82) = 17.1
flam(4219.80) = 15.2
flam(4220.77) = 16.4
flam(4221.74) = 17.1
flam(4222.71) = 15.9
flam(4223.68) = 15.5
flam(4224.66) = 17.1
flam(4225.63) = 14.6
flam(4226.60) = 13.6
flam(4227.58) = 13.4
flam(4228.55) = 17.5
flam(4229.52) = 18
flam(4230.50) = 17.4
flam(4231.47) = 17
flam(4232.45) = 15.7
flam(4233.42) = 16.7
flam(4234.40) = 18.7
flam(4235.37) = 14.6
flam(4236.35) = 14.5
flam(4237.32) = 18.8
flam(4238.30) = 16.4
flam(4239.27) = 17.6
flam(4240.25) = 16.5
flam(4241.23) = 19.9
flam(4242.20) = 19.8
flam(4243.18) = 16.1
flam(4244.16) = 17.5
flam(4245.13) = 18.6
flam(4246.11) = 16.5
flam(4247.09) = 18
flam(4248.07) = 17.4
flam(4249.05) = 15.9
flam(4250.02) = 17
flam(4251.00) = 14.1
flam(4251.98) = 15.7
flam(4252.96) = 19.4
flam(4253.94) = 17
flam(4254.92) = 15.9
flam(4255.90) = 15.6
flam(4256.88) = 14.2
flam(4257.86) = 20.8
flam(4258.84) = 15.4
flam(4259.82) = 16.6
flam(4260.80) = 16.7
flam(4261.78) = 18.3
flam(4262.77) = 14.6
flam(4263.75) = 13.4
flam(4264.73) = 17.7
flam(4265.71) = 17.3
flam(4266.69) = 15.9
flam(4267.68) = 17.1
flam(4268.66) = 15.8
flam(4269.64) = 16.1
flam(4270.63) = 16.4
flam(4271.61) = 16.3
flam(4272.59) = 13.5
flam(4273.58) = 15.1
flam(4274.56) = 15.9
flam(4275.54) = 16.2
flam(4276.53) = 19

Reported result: 4132.30 angstroms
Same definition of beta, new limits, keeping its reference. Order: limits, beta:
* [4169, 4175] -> 4173.41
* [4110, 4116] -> 4114.26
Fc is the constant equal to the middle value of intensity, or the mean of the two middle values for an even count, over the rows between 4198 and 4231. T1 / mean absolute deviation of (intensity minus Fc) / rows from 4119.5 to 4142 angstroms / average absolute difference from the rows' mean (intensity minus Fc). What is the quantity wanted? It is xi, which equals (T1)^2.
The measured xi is 2.1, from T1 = 1.5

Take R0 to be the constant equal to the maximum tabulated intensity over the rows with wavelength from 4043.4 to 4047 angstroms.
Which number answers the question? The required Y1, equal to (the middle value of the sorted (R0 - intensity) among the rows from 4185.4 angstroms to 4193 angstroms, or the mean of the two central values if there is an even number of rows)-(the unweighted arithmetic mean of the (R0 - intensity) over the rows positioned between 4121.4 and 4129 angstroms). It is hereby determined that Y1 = -0.4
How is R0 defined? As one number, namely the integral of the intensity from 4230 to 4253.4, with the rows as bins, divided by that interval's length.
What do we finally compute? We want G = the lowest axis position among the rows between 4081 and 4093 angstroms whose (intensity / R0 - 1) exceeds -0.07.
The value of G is 4081.23 angstroms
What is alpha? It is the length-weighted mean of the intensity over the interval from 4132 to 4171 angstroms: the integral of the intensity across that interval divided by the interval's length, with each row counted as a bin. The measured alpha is 16.4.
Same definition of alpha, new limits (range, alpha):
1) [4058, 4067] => 16.7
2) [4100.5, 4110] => 15.8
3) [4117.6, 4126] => 15.4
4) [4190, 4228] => 15.8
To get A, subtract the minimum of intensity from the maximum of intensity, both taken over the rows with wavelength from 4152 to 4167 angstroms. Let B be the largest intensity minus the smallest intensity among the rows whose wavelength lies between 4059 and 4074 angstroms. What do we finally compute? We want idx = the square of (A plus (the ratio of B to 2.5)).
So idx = 94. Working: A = 7.0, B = 6.7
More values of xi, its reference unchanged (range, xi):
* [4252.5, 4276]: 1.4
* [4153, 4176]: 2.6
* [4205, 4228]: 1.4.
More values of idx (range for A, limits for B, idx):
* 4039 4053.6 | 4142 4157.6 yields 98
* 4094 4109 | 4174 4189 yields 385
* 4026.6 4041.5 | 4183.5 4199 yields 67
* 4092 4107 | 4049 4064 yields 379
